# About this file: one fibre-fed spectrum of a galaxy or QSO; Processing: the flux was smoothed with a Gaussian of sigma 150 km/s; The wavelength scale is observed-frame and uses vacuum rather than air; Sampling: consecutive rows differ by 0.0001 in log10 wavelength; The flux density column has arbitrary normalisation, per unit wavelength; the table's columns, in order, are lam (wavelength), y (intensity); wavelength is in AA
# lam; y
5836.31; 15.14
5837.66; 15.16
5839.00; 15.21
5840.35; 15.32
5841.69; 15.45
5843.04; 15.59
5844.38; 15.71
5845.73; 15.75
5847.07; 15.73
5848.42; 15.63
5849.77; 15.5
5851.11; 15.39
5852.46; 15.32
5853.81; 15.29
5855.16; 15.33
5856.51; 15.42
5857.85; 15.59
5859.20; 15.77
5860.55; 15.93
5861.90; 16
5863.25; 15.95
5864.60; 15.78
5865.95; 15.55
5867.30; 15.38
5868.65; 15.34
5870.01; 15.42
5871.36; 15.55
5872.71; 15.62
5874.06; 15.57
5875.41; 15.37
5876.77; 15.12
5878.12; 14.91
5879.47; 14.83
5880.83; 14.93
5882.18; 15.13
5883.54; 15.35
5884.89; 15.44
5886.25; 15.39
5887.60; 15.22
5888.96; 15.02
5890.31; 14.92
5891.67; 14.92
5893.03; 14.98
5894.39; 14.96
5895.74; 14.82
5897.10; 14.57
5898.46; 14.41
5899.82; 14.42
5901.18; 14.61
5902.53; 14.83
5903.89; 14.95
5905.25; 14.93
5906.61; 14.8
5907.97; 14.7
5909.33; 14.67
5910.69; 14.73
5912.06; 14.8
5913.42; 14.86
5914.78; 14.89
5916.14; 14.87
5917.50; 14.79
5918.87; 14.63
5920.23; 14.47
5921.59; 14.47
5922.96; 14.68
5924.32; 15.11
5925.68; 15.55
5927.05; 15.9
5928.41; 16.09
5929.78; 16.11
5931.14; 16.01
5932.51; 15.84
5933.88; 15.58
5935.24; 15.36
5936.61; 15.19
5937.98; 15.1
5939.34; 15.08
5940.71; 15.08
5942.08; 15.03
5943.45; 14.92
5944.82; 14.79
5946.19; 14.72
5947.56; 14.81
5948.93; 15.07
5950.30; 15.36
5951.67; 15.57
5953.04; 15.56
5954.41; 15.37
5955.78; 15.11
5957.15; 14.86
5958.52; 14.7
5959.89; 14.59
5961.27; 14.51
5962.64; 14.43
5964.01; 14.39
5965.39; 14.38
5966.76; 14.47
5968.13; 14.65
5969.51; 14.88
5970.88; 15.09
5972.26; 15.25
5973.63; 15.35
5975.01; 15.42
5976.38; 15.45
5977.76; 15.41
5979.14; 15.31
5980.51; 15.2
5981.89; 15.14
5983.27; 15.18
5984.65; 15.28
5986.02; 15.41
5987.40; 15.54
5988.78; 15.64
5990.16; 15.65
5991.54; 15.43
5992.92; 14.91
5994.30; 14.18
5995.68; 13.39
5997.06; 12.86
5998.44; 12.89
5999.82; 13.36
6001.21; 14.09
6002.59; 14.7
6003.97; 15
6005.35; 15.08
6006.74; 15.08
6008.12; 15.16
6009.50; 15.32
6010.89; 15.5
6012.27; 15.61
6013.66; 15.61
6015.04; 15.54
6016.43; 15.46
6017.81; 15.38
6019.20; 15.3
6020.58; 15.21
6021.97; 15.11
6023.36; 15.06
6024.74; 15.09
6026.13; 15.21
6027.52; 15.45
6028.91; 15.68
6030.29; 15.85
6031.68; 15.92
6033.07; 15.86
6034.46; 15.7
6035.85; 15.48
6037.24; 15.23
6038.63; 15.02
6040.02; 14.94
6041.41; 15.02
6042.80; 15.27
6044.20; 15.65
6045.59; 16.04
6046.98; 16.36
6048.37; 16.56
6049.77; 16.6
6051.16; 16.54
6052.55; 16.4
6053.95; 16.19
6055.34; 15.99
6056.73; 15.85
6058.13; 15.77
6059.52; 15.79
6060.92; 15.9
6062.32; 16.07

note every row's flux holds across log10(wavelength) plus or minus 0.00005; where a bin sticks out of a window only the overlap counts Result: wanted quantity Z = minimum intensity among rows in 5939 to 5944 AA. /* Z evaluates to 14.92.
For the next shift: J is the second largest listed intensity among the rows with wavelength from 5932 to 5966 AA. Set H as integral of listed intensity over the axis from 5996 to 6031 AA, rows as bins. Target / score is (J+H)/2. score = 270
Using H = 524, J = 15.58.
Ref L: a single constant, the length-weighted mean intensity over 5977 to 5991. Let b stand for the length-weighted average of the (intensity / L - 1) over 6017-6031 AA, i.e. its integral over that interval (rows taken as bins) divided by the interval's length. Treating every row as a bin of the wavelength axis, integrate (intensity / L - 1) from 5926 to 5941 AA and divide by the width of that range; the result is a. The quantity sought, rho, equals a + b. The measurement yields 0.01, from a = 0.01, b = 0.00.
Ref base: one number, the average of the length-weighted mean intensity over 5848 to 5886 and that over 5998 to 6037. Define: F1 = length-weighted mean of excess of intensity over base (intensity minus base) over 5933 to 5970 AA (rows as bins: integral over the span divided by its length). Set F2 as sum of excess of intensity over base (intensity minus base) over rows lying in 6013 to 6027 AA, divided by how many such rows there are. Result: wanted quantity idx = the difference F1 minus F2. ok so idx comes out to -0.35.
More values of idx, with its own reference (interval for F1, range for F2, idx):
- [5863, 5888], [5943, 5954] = 0.25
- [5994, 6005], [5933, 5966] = -1.15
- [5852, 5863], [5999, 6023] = 0.51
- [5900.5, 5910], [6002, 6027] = -0.46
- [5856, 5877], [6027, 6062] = -0.21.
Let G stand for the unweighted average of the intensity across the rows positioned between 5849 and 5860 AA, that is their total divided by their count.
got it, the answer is 15.45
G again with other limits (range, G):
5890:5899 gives 14.80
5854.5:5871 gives 15.62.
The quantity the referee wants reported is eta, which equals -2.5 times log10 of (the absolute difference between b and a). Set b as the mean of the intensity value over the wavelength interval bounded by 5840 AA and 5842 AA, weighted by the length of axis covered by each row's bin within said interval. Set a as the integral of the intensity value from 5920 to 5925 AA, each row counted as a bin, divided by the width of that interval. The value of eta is 0.4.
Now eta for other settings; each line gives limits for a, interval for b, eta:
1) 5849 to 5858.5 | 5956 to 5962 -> 0.4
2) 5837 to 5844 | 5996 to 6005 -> -0.5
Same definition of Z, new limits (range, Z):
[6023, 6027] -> 15.06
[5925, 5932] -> 15.55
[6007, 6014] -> 15.16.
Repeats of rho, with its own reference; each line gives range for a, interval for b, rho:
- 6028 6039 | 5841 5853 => 0.03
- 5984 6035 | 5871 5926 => -0.05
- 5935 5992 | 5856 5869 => 0.00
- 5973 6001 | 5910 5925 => -0.08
